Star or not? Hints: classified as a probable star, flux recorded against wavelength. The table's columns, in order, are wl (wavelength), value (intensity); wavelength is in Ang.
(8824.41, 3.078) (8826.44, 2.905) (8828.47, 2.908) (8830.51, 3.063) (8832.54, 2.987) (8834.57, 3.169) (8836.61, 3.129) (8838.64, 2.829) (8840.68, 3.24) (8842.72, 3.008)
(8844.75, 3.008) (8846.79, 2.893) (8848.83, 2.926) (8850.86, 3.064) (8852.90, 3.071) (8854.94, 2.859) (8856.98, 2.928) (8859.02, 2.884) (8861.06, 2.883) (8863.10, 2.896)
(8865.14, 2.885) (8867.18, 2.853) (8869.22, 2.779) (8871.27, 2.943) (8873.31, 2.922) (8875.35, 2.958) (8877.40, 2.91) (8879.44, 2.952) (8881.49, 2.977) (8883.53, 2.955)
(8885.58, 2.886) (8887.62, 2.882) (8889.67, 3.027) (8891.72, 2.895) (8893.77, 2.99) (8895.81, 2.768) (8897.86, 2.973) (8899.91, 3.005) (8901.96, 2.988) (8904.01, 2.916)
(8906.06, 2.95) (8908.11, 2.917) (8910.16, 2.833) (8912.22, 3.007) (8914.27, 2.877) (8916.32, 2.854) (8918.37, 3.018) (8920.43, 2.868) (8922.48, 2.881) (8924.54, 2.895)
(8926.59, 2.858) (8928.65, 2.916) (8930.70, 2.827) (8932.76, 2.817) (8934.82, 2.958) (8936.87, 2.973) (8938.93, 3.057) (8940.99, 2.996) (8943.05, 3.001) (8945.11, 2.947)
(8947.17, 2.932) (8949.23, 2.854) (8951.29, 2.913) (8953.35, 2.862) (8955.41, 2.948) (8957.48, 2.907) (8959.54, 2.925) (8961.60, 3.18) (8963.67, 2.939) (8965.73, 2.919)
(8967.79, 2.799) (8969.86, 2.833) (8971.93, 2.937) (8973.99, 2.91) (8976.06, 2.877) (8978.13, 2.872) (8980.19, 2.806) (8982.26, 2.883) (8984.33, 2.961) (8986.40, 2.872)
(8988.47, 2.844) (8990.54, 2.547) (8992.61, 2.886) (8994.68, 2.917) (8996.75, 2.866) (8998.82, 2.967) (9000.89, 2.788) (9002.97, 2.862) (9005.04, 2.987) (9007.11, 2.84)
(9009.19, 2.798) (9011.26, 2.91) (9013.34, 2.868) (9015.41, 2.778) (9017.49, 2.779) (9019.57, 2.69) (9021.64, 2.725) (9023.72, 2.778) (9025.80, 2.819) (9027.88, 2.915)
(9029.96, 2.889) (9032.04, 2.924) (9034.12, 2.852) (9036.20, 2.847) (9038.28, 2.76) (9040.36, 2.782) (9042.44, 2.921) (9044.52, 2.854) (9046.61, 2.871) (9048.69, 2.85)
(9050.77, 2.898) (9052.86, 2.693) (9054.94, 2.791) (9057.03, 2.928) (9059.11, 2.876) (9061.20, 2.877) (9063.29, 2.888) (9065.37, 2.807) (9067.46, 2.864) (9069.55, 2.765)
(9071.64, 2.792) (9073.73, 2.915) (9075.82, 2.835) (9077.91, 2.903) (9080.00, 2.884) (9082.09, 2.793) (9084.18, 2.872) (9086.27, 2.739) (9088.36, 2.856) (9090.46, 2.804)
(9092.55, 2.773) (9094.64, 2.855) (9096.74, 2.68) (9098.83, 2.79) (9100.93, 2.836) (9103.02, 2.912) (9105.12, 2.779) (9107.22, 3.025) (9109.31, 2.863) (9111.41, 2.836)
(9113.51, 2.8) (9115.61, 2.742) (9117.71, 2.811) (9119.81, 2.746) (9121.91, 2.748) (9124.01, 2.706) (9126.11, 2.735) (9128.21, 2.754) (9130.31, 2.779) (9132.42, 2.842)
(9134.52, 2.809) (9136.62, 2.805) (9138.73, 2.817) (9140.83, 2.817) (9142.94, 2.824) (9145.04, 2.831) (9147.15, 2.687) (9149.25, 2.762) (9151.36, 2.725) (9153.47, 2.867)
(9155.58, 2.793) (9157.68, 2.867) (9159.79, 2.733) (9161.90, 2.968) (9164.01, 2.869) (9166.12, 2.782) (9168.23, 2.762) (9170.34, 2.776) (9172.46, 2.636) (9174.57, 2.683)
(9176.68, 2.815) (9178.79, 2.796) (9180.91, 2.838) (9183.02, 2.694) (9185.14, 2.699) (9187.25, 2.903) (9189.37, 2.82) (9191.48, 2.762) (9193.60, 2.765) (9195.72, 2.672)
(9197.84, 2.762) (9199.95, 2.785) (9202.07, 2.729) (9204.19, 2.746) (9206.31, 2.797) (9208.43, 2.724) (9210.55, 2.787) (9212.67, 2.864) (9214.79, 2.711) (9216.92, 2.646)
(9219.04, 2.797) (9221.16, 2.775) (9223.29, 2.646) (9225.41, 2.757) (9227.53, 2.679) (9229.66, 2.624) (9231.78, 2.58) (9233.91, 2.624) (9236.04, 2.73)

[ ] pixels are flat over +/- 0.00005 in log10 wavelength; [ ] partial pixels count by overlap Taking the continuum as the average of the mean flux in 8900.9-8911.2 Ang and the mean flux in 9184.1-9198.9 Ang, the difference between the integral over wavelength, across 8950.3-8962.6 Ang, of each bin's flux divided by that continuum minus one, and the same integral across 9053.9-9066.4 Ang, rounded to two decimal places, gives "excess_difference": 0.41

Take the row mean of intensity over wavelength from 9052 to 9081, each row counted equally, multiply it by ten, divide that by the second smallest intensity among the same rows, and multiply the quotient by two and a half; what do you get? 25.72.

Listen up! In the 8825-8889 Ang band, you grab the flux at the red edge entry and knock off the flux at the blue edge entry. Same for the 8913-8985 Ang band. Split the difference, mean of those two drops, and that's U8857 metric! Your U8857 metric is 0.03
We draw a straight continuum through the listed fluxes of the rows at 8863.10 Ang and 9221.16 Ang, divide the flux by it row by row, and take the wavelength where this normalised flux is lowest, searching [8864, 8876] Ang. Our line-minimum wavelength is 8869.22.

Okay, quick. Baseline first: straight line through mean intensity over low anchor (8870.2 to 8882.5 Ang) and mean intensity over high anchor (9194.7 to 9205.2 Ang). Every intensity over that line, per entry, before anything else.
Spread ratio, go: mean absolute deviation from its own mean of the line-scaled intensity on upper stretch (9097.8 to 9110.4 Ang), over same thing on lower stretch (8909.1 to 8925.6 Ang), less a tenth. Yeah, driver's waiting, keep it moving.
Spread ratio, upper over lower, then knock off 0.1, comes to 1.2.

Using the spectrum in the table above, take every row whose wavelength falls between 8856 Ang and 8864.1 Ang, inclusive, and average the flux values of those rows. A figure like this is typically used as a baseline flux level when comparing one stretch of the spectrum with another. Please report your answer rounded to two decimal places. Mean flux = 2.90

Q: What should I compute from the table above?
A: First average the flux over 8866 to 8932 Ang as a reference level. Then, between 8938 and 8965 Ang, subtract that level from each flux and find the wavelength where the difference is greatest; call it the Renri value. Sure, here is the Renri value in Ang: 8961.60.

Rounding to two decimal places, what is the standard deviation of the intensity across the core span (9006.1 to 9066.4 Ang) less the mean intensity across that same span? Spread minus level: -2.77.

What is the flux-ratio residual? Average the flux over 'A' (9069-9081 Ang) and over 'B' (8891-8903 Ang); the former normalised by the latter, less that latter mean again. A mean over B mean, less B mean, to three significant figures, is -1.97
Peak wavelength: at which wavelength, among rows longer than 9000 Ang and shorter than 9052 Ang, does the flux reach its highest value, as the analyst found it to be 9005.04 Ang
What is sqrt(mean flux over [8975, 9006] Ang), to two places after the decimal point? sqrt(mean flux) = 1.69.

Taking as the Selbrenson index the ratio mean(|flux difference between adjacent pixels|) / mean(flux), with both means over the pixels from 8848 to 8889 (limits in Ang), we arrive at 0.019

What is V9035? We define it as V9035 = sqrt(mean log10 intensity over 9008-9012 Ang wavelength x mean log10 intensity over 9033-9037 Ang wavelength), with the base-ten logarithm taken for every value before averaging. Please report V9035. 0.455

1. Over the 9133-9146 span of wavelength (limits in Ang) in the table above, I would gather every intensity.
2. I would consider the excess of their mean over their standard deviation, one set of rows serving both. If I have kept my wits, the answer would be 2.81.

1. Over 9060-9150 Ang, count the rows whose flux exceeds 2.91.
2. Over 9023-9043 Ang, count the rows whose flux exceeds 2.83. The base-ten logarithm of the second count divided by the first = 0.30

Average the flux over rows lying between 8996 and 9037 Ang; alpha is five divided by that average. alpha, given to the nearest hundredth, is 1.76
